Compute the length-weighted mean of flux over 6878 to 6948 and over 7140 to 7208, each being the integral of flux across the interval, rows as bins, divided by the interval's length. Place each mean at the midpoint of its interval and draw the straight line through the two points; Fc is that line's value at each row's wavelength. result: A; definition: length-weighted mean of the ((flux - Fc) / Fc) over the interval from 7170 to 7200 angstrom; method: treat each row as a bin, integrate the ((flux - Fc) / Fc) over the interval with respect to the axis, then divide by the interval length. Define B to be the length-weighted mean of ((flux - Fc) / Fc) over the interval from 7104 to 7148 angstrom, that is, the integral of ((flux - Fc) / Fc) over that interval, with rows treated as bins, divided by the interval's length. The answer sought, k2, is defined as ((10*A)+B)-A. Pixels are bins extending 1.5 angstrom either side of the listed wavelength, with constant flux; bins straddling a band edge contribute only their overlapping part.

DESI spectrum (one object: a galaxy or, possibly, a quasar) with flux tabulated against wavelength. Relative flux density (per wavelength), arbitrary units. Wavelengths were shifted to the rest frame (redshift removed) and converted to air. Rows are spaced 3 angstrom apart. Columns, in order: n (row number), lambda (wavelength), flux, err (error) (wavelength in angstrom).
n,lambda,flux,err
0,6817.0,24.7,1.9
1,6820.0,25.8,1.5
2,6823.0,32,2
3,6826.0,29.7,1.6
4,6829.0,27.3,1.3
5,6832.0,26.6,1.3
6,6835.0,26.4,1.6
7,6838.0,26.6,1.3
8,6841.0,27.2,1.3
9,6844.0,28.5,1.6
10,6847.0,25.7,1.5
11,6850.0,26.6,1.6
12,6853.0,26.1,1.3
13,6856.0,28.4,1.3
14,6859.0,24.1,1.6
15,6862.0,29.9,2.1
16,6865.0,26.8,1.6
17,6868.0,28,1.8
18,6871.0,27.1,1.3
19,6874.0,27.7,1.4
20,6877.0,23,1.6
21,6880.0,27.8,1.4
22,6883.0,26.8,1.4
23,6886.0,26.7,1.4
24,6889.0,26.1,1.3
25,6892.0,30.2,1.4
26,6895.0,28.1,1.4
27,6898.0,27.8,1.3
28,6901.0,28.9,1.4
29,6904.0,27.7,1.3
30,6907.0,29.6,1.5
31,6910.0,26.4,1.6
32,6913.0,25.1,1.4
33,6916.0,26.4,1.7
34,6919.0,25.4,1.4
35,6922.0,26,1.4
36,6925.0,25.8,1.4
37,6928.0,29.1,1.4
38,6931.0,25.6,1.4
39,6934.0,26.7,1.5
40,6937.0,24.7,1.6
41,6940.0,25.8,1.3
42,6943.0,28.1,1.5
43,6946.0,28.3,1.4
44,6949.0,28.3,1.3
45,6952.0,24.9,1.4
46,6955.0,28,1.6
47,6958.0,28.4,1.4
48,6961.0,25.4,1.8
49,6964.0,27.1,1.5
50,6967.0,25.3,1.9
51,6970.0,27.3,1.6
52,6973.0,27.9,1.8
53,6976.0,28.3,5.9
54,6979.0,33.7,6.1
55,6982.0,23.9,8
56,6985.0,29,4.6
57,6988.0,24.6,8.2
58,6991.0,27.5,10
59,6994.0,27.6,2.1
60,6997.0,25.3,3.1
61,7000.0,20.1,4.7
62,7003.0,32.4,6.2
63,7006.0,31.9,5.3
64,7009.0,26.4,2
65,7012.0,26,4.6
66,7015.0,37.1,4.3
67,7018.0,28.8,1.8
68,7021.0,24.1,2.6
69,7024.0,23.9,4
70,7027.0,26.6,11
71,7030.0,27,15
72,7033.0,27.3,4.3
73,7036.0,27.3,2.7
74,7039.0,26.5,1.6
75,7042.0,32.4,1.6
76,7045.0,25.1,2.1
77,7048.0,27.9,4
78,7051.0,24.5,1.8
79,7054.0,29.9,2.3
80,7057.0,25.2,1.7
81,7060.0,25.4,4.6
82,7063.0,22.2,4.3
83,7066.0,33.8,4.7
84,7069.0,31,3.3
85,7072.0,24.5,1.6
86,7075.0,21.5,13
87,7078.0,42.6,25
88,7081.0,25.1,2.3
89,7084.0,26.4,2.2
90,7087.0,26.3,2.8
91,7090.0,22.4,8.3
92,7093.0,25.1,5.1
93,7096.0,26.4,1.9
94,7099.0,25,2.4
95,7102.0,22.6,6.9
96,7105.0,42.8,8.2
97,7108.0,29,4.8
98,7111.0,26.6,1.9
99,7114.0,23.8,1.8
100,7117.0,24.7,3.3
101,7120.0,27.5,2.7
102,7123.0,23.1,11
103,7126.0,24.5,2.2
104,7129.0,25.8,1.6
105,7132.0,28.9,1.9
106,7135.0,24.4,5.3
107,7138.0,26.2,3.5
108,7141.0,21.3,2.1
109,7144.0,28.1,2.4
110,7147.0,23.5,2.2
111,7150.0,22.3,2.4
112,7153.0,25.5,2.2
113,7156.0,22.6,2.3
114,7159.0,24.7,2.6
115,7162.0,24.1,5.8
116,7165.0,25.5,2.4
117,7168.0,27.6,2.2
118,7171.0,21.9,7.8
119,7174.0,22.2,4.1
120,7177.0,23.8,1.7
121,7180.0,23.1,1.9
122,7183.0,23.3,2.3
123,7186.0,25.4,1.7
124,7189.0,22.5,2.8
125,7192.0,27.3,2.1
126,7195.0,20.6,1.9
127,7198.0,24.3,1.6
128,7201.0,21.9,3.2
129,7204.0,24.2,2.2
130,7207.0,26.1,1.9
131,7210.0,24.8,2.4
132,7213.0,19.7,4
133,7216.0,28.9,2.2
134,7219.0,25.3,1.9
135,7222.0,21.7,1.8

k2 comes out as -0.08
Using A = -0.018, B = 0.08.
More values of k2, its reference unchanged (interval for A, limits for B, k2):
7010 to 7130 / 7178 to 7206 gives 0.70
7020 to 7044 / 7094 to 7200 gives 0.47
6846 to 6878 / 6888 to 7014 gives -0.28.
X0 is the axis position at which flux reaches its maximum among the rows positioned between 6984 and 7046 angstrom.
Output 7015.0 angstrom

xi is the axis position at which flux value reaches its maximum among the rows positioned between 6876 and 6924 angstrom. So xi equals 6892.0 angstrom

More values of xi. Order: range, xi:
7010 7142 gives 7105.0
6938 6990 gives 6979.0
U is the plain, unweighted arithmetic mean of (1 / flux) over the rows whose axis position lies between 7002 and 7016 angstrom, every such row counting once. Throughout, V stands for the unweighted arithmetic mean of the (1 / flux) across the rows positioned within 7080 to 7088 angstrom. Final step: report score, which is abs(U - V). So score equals 0.0055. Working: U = 0.033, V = 0.0386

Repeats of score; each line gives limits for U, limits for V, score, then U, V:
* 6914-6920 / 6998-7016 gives 0.0027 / 0.039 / 0.0359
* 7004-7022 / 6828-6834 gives 0.0020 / 0.035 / 0.0371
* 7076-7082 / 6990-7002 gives 0.0088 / 0.032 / 0.0405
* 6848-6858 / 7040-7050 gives 0.0015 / 0.037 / 0.0355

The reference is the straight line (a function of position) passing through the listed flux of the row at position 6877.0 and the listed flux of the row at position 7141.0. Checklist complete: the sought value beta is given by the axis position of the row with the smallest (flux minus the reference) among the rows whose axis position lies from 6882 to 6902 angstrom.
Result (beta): 6889.0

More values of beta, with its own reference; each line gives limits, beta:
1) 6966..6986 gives 6982.0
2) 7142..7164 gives 7150.0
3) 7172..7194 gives 7174.0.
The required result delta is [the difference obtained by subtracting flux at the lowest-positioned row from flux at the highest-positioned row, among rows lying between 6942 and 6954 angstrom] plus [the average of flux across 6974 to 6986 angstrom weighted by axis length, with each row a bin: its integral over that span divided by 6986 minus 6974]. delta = 25.5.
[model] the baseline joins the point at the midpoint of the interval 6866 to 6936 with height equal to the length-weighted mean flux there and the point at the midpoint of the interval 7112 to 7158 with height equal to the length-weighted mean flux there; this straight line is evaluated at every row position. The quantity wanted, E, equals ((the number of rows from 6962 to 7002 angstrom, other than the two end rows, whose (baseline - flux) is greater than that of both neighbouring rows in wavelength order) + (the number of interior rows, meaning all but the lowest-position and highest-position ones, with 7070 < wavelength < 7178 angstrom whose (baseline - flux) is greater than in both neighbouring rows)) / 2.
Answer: 7.5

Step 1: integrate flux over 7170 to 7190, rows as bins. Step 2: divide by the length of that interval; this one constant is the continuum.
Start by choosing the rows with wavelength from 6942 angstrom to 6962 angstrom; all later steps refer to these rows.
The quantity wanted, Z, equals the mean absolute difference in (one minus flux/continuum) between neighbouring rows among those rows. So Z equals 0.07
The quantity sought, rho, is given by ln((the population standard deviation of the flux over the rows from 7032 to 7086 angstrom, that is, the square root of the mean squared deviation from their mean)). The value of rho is 1.6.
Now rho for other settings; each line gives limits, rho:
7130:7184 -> 0.8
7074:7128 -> 1.8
